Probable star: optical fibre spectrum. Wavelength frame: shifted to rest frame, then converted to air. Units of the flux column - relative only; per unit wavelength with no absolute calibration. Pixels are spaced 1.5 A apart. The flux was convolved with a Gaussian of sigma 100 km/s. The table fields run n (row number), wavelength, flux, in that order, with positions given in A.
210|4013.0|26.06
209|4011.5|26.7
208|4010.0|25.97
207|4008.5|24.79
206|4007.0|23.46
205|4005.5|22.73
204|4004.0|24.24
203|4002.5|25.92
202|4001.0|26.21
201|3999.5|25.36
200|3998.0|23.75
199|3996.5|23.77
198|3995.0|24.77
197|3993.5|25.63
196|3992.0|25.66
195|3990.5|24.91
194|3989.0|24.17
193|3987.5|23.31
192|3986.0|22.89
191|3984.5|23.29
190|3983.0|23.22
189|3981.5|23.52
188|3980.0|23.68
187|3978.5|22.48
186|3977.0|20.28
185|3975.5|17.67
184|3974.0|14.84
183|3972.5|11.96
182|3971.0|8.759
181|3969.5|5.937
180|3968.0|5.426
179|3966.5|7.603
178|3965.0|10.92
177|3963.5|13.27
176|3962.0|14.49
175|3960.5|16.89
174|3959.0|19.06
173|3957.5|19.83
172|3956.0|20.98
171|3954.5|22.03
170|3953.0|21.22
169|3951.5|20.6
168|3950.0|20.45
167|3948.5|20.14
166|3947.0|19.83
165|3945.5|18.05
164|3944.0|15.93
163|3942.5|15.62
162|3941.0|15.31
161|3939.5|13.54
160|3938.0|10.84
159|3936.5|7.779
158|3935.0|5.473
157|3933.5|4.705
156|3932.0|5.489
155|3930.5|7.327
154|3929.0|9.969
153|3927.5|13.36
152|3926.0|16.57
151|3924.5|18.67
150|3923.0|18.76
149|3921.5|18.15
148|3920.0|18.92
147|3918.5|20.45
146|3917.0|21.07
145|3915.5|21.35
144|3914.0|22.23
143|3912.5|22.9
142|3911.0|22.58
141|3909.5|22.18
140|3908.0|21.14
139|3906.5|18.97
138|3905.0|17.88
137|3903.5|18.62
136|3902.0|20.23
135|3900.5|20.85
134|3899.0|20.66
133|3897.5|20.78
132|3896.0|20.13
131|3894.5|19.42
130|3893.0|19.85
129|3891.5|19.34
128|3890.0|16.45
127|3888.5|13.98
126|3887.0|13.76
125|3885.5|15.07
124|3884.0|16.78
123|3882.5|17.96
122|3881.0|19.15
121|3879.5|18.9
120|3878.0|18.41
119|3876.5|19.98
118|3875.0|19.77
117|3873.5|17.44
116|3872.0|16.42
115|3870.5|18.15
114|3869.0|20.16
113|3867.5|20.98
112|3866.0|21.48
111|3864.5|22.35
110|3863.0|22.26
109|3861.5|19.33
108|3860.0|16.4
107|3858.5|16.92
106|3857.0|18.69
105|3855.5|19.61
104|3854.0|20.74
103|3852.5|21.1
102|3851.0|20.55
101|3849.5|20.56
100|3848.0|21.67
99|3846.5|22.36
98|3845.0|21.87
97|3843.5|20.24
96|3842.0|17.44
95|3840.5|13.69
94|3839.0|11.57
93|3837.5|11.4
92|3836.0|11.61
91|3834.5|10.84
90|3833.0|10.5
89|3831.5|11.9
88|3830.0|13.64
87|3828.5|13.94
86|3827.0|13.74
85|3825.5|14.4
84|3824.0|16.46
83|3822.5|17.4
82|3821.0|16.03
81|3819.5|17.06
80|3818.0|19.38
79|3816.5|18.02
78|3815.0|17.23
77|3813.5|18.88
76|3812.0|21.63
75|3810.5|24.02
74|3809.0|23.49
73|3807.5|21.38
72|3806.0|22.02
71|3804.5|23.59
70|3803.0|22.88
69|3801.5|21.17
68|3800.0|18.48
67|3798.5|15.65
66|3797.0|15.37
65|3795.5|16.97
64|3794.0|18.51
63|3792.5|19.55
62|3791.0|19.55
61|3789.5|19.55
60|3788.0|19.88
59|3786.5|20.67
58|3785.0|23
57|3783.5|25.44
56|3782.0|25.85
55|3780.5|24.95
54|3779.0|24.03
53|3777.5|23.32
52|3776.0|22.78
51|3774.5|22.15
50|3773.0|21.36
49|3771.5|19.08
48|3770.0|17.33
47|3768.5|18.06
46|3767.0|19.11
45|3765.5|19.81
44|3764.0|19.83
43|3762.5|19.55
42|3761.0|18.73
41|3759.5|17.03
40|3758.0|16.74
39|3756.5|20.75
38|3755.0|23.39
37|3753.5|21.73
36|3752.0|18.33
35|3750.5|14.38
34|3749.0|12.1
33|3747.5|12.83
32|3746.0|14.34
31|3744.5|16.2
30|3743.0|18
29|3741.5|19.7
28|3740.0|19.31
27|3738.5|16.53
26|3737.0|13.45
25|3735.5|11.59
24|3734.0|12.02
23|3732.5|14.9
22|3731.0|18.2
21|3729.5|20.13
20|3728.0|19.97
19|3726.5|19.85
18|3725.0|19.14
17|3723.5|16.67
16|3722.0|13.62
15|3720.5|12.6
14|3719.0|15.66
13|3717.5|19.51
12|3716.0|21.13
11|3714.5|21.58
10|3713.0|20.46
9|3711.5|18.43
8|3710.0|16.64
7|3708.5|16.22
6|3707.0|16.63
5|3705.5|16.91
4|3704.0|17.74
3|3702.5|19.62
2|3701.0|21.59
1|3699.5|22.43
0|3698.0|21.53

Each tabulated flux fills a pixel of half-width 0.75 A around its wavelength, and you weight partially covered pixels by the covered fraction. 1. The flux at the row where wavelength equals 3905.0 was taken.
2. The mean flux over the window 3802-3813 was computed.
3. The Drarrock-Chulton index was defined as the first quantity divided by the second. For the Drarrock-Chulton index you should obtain 0.79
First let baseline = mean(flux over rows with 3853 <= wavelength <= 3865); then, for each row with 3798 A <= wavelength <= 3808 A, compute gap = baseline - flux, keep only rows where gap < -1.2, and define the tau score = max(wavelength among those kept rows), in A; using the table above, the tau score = 3807.5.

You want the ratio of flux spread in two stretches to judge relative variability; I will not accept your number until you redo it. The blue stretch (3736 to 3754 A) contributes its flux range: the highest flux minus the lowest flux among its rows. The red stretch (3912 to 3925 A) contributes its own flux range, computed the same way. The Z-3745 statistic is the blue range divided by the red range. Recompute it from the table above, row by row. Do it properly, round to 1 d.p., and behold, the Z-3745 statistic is 2.0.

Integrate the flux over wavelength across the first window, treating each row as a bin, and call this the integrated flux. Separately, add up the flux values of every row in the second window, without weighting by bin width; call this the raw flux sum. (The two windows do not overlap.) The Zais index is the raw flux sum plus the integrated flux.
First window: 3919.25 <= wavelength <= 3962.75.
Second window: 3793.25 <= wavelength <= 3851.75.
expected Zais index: 1363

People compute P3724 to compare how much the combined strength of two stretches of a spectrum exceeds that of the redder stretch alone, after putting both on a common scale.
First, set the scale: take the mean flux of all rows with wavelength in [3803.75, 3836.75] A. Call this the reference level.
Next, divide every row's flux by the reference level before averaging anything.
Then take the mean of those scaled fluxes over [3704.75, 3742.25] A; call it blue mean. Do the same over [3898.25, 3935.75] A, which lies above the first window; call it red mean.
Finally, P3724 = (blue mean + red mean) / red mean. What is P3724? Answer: 2.01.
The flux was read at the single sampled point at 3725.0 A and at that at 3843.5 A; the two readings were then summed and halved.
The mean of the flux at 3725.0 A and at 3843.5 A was 19.7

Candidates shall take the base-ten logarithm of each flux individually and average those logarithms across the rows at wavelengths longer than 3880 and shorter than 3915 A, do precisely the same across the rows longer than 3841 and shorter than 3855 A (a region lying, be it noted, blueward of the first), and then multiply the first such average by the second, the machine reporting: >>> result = 1.68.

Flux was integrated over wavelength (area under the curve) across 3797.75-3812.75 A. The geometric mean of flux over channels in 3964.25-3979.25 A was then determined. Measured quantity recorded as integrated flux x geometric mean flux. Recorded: 3628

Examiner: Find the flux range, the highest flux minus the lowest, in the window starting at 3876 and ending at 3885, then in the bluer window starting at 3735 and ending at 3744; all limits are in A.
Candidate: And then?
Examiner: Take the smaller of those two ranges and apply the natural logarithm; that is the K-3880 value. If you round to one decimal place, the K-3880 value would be 1.2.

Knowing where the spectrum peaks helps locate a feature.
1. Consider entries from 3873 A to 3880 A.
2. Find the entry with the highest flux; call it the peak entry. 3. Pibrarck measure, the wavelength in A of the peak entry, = 3876.5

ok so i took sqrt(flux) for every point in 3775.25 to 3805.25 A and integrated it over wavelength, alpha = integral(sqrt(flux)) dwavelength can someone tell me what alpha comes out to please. 137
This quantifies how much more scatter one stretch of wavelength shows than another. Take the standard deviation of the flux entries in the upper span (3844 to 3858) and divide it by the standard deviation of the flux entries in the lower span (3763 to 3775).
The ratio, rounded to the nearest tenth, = 0.7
